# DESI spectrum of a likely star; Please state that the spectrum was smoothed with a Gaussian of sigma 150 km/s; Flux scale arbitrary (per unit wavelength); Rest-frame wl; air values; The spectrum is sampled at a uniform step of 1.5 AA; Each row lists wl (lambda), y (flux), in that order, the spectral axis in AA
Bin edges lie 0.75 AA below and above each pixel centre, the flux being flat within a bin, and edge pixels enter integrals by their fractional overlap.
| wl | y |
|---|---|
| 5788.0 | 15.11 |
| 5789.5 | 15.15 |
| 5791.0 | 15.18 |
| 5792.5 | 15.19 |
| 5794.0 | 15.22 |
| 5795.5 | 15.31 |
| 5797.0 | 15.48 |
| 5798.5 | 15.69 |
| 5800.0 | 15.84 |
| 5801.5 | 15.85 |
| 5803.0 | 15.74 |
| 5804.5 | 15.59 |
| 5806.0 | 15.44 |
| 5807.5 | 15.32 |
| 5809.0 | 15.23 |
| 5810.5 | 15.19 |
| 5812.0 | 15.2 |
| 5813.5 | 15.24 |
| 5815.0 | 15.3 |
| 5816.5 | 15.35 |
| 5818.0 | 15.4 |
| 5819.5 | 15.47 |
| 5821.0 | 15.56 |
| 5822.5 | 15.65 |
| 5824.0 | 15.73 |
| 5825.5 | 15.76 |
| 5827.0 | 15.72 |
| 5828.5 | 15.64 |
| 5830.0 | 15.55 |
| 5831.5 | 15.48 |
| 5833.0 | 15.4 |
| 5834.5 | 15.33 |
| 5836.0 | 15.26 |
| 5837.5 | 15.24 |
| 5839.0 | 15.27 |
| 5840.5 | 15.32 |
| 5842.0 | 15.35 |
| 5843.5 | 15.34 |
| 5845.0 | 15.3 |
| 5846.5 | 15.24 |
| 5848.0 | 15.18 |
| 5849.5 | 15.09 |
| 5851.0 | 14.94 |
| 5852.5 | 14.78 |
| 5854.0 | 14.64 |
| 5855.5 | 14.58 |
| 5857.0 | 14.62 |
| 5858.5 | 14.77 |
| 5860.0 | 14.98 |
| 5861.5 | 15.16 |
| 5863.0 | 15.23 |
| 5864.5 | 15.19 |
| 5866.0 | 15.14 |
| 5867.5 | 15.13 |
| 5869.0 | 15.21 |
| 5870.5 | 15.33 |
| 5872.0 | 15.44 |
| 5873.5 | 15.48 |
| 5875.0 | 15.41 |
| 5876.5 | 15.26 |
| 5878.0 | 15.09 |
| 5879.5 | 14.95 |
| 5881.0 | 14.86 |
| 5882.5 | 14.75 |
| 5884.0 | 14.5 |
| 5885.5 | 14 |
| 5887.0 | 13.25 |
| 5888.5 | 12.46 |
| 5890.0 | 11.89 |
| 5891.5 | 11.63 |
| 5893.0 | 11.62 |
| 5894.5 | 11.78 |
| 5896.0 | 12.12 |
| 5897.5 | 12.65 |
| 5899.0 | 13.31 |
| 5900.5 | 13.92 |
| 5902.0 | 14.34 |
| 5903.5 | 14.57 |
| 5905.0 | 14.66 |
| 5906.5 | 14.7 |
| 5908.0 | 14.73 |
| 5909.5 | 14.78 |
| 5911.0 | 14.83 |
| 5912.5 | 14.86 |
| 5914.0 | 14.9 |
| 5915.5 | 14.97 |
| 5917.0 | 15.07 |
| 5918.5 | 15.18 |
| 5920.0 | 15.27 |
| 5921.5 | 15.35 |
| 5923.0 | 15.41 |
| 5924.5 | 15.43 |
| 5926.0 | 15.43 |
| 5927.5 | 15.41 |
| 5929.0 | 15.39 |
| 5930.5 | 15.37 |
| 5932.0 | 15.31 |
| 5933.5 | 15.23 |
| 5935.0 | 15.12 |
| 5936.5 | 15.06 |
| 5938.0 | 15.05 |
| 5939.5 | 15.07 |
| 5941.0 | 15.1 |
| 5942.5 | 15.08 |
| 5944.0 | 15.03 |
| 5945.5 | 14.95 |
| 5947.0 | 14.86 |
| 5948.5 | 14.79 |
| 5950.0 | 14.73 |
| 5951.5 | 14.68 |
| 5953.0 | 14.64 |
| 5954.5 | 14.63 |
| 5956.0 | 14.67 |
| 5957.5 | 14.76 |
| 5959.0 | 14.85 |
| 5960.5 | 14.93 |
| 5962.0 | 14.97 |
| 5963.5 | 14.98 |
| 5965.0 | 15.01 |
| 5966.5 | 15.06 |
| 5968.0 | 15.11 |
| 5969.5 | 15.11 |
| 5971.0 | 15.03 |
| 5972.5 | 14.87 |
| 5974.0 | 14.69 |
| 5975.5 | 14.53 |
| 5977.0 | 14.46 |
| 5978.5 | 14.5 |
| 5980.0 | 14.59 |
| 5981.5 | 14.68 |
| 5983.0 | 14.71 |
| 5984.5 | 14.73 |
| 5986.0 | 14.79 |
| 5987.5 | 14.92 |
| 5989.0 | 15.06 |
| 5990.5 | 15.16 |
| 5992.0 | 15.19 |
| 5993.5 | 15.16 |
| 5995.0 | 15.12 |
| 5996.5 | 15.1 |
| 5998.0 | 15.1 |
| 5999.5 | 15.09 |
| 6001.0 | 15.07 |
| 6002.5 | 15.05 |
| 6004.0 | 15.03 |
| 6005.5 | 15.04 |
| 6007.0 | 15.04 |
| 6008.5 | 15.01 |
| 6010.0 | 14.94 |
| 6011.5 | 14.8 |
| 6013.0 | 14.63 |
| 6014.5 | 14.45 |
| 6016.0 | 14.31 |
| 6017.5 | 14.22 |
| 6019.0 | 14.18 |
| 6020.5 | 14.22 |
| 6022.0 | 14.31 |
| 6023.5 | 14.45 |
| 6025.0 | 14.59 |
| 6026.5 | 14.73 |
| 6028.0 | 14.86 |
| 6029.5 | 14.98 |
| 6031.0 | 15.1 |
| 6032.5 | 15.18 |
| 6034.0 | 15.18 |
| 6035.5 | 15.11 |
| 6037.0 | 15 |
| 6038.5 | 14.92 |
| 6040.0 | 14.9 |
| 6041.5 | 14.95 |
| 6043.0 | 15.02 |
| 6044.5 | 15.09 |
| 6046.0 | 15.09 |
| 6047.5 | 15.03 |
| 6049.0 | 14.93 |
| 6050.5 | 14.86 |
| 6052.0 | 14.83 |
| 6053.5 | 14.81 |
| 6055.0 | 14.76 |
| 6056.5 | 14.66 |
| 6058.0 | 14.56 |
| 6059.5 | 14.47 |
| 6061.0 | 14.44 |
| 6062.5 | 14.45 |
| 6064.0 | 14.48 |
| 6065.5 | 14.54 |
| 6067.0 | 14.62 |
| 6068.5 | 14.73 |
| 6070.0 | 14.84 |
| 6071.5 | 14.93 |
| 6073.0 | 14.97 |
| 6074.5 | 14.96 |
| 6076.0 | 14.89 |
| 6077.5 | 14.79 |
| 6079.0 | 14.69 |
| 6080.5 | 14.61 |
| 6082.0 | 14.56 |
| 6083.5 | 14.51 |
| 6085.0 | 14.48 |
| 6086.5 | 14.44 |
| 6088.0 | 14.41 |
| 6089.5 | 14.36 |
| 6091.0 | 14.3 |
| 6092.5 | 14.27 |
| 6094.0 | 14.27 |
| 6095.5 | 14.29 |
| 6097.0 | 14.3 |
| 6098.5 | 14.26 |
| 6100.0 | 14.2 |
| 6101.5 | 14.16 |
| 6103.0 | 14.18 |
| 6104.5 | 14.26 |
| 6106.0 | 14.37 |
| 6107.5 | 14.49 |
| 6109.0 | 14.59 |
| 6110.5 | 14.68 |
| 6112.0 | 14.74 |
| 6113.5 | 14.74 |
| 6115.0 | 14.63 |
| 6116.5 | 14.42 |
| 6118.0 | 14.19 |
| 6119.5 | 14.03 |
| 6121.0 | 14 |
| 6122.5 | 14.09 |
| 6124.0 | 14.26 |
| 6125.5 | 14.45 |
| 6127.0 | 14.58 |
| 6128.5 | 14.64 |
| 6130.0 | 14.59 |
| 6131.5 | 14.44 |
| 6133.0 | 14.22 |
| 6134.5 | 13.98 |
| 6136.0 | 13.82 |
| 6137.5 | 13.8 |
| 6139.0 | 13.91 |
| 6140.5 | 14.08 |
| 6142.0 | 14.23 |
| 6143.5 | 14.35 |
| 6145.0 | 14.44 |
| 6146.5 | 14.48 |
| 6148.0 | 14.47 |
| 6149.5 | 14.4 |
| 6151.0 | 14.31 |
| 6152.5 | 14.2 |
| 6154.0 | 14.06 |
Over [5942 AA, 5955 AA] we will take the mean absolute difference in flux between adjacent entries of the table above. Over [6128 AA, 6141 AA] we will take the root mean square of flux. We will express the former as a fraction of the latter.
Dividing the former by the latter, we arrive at 0.0040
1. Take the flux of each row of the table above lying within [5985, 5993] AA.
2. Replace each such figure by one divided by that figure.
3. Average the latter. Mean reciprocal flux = 0.0666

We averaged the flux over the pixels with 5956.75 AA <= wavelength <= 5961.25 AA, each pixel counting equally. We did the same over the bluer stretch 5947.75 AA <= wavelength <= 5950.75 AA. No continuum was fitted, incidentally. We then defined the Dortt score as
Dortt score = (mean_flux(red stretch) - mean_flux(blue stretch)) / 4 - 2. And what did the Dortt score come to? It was -1.98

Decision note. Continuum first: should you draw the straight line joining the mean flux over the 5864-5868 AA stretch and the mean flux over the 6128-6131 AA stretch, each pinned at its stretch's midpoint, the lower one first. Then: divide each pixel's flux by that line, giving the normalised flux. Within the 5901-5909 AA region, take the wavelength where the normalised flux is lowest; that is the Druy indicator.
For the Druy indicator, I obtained 5902.0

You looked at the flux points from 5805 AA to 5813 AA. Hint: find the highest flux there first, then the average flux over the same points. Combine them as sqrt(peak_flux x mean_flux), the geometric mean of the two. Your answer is 15.4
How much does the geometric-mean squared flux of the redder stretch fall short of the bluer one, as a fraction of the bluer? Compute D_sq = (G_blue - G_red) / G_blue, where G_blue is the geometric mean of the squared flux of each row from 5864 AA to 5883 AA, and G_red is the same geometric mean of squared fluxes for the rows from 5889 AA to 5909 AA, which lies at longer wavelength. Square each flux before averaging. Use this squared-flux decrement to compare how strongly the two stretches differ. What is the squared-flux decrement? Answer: 0.25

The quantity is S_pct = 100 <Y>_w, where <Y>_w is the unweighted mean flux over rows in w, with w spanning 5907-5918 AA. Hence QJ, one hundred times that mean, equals 1488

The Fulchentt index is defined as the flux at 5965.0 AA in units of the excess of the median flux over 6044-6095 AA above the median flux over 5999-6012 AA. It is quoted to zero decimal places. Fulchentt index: -38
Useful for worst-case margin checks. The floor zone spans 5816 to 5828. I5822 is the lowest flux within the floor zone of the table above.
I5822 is 15.35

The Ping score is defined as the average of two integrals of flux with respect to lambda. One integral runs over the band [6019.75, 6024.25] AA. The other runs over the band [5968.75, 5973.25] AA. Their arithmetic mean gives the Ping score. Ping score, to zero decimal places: 66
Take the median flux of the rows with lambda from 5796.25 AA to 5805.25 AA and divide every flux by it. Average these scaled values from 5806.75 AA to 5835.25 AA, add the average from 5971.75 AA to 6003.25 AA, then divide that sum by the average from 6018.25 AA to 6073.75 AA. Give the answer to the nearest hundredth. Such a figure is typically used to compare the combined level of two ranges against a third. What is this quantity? 2.05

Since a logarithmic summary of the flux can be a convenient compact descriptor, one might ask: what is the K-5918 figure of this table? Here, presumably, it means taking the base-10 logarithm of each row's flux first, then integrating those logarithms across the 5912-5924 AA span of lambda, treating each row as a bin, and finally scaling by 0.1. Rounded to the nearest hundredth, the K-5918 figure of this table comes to 1.42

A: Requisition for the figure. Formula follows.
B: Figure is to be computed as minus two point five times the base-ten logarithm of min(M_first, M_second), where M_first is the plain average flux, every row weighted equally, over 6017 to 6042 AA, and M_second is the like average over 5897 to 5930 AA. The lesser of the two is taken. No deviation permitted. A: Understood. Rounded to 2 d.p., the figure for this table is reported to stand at -2.92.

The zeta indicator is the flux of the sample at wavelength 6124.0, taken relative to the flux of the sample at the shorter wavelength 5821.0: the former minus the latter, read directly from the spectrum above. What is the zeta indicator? -1.30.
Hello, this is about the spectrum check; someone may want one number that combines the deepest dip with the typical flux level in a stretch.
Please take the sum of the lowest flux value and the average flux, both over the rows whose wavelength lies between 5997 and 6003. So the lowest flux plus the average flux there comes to 30.1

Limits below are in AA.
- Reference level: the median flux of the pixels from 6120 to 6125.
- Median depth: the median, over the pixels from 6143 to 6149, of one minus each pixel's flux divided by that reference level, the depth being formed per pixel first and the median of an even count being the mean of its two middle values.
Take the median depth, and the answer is -0.026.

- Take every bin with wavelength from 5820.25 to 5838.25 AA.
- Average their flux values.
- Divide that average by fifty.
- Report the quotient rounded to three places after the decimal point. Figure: 0.311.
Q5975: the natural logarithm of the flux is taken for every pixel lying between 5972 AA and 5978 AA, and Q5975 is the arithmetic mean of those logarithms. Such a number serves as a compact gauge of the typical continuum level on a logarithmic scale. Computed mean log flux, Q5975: 2.68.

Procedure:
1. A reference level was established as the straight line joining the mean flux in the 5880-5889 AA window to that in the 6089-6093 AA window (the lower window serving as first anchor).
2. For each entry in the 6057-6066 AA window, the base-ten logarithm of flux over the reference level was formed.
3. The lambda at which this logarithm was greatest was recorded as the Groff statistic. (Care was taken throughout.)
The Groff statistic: 6058.0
